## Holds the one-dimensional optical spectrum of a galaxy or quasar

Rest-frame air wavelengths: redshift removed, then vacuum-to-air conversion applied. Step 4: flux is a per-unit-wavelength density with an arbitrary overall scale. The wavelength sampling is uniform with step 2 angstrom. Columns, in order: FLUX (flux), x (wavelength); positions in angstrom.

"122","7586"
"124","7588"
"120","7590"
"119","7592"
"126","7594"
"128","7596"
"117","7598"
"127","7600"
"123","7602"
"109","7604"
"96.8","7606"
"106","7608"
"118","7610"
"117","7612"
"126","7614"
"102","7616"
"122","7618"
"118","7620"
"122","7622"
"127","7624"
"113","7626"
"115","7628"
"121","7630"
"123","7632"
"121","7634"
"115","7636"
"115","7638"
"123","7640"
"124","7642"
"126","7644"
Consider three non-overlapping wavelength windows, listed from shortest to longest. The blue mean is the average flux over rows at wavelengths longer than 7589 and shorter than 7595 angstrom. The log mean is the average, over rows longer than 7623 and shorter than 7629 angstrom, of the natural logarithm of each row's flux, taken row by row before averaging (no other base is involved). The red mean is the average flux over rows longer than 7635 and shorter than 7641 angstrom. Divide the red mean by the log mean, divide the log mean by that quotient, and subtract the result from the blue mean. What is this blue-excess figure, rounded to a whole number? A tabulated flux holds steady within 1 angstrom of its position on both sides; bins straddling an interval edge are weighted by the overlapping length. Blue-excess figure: 121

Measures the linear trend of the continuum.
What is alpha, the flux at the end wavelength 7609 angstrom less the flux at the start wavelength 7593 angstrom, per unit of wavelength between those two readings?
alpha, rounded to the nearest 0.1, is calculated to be -1.4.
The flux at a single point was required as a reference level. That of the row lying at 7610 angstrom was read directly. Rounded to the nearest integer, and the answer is 118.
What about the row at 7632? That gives 123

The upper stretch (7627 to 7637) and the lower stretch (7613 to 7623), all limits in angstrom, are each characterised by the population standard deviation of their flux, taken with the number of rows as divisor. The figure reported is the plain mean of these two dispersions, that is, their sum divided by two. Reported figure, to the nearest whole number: 6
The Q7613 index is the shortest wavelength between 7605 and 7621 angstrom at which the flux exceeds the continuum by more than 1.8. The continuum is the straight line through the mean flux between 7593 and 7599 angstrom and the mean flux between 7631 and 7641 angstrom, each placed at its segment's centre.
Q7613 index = 7614 angstrom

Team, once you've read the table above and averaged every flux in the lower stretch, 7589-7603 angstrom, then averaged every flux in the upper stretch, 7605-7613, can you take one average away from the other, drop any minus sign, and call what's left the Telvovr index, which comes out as 13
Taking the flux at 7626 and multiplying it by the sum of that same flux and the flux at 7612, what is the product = 25990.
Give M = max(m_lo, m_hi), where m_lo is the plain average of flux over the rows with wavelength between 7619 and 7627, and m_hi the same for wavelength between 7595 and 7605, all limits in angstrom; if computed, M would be 121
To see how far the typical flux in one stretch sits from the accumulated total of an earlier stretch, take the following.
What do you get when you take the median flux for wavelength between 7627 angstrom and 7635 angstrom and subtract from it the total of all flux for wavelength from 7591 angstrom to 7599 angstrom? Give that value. -369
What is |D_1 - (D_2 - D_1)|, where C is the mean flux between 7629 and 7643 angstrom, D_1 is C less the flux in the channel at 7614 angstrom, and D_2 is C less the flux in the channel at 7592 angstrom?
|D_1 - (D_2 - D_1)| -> 13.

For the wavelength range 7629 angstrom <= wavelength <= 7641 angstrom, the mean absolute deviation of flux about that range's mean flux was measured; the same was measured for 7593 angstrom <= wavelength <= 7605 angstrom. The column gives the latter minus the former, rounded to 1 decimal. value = 2.7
